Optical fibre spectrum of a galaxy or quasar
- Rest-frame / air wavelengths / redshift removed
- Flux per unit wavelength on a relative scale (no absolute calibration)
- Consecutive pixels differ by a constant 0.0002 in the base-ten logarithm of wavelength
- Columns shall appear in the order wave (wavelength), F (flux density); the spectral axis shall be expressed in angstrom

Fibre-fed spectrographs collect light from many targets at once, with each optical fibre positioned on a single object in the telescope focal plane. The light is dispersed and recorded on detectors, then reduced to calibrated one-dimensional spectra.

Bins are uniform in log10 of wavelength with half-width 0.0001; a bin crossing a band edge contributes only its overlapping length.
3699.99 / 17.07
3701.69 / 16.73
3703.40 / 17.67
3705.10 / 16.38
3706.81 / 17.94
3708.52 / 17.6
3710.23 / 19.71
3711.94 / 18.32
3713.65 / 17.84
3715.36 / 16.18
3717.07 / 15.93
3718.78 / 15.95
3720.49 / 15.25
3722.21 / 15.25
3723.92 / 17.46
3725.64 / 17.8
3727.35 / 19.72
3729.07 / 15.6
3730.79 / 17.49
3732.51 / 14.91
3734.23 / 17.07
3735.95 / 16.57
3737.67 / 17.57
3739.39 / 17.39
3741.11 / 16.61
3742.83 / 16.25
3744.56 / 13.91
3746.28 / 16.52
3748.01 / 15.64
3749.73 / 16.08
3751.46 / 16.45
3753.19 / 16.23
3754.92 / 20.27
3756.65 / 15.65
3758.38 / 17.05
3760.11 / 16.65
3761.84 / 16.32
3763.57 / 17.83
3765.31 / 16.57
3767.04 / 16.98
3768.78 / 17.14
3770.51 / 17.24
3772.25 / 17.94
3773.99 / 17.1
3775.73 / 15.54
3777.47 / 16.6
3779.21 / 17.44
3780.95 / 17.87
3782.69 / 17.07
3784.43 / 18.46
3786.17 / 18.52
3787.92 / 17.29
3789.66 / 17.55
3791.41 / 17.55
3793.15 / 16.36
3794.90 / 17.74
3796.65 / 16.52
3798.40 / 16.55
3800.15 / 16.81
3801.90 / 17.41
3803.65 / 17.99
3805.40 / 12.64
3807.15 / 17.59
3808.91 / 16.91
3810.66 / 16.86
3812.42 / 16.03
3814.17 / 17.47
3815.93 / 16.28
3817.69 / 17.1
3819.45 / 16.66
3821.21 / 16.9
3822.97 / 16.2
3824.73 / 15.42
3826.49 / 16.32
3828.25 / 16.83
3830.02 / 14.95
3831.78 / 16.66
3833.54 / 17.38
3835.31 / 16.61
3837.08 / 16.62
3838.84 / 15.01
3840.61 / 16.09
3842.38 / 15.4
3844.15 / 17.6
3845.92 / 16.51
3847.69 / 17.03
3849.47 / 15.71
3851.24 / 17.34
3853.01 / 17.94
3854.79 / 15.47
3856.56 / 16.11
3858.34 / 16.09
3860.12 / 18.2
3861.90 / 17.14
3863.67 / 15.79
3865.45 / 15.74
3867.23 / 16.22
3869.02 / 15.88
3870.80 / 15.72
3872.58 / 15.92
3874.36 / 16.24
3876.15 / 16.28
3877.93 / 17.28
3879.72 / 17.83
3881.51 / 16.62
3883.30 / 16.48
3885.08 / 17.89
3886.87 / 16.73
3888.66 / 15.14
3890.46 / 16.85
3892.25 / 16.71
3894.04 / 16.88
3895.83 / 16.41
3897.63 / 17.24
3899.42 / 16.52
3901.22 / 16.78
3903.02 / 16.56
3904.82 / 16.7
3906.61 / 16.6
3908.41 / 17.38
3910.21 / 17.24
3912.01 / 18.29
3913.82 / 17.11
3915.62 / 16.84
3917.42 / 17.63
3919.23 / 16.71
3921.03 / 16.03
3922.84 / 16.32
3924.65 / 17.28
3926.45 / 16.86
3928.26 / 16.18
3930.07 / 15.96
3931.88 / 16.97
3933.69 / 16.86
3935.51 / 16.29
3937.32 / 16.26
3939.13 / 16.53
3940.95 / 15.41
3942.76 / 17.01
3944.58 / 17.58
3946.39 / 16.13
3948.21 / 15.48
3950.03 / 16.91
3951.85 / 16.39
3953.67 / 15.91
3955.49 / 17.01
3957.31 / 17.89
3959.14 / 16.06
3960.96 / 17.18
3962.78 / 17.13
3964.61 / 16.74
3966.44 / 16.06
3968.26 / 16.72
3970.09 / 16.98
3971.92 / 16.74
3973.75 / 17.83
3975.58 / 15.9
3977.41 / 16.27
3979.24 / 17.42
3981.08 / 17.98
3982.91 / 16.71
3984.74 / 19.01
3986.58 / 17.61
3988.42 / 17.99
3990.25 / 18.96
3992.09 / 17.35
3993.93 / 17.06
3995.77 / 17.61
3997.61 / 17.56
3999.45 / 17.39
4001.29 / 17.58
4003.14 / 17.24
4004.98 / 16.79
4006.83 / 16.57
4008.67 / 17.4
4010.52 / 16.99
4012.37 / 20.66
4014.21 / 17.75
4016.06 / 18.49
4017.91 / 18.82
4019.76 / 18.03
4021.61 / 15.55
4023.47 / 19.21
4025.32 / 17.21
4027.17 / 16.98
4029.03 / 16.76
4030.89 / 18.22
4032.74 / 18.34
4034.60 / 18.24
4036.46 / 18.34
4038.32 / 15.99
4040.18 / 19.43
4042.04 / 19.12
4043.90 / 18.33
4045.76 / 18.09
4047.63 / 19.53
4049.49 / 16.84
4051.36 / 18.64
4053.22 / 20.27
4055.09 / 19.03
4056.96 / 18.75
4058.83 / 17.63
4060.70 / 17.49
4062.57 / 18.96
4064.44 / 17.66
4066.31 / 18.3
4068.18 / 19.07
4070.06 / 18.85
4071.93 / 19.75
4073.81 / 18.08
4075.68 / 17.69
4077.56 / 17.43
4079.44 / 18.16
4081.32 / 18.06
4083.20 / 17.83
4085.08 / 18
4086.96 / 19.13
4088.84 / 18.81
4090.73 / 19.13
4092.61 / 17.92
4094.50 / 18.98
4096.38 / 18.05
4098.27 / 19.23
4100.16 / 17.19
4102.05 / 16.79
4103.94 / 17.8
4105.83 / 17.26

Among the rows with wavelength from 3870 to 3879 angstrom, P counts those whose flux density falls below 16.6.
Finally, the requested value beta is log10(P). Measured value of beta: 0.60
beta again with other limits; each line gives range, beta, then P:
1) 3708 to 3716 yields 0.00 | 1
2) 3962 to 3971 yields 0.00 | 1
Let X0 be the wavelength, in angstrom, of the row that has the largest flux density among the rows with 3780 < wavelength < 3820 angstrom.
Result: 3786.17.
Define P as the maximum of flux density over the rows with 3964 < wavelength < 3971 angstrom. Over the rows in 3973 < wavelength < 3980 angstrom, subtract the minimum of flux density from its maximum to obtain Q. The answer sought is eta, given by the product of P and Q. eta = 33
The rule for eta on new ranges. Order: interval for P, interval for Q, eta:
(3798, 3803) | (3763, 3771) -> 22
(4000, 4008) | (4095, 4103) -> 43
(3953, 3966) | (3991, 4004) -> 10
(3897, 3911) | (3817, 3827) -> 29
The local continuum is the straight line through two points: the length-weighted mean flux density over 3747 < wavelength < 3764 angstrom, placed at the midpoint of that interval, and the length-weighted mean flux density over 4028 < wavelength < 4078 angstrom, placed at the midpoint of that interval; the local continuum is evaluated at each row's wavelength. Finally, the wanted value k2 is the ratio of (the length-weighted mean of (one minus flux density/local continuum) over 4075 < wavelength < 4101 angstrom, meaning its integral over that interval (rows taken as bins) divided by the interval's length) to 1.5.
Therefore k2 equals 0.009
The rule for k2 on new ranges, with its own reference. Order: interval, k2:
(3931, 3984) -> 0.042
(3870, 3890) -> 0.033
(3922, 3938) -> 0.043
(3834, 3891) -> 0.033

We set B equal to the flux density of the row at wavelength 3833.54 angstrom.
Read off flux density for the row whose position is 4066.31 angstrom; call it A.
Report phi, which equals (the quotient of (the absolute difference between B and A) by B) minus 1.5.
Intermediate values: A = 18.3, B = 17.38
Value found -1.45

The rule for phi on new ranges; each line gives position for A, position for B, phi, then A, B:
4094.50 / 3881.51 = -1.36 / 18.98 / 16.62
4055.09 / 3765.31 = -1.35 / 19.03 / 16.57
